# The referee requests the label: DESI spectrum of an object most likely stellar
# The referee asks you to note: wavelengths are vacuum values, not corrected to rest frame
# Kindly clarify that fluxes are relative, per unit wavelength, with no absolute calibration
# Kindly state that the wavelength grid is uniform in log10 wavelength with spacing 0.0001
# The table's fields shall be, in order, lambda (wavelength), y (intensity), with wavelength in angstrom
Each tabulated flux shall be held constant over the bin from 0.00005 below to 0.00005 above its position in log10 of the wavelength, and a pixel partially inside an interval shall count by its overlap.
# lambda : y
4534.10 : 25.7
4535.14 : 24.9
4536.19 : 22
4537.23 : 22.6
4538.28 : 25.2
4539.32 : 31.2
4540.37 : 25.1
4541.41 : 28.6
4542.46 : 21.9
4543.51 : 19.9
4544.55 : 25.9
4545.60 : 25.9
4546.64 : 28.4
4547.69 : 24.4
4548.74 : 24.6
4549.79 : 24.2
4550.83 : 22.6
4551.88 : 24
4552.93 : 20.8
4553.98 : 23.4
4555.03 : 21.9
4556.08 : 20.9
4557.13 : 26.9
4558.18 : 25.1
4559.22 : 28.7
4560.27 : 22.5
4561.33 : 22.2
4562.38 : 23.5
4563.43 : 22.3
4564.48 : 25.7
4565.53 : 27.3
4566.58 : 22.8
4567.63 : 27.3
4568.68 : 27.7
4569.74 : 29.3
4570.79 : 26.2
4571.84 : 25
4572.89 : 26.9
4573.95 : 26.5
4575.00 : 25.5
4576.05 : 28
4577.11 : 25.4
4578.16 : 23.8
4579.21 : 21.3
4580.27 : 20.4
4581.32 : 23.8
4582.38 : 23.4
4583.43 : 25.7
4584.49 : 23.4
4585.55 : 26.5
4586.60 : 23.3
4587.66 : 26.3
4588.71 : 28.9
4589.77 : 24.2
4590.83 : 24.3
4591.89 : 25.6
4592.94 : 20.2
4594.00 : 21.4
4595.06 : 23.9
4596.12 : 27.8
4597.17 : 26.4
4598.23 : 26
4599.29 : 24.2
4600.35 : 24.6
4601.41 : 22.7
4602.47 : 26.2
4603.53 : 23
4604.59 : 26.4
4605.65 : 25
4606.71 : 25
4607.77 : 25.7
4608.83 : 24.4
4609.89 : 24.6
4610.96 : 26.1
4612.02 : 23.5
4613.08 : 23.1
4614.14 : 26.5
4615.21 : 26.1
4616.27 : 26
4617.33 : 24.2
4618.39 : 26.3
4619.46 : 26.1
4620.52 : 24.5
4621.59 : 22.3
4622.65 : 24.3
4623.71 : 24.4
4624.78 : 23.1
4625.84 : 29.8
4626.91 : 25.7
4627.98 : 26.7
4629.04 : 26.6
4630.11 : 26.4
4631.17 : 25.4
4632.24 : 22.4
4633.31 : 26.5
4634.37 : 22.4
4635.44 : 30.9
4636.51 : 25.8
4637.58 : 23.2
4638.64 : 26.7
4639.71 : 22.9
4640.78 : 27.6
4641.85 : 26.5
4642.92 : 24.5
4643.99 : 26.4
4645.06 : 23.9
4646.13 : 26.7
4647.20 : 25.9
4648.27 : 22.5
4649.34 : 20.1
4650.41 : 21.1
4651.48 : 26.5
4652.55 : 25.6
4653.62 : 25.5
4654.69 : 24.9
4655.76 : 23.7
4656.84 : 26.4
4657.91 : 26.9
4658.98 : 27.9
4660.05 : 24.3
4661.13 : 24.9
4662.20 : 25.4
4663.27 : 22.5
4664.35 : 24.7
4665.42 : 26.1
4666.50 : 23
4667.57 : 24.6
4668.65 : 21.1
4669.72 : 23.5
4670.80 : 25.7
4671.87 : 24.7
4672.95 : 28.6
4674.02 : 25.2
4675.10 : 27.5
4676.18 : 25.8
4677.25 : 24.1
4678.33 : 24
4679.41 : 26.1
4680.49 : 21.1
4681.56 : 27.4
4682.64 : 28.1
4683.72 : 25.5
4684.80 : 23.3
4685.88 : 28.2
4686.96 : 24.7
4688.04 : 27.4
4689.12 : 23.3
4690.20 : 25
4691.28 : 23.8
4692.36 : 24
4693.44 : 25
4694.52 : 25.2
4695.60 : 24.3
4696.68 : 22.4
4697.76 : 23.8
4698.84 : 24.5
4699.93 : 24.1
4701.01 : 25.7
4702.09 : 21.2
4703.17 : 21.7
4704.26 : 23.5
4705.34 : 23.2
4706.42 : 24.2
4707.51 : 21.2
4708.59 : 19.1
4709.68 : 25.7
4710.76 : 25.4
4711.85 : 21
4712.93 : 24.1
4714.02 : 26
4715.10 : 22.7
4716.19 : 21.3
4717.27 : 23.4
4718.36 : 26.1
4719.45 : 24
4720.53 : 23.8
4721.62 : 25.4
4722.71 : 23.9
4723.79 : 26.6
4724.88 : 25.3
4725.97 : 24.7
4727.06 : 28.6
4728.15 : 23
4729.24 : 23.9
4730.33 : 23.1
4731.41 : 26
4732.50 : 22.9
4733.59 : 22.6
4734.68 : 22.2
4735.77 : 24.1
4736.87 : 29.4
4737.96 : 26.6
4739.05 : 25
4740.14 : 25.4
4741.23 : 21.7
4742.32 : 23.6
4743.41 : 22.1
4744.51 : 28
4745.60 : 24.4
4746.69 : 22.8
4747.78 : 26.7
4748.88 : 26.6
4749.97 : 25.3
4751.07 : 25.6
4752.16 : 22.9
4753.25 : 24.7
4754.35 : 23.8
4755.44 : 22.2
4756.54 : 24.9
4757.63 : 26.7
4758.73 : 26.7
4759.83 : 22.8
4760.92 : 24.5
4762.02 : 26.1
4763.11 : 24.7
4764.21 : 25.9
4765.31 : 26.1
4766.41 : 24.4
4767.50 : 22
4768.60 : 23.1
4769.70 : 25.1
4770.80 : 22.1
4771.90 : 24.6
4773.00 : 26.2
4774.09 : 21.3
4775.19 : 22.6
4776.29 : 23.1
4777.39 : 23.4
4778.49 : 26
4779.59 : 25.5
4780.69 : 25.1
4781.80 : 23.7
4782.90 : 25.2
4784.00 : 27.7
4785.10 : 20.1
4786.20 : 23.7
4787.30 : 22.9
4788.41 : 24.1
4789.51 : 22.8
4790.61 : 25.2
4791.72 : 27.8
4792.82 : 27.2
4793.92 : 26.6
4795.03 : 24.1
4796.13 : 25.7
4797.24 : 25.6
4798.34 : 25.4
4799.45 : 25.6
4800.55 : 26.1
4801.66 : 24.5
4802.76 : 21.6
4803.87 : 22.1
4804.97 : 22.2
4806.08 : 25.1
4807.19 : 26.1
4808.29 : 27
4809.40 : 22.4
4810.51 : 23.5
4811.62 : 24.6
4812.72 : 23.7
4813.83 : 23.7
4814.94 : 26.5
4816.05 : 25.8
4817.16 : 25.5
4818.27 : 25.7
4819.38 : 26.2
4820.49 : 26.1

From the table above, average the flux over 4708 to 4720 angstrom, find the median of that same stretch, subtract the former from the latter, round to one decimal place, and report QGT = 0.5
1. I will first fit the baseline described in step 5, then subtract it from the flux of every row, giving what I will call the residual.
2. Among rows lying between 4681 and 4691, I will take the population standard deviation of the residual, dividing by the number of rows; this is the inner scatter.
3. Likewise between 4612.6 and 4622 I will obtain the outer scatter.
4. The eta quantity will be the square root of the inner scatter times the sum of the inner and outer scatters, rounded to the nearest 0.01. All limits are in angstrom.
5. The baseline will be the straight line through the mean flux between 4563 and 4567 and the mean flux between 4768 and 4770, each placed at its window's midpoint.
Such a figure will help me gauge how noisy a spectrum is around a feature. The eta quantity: 2.46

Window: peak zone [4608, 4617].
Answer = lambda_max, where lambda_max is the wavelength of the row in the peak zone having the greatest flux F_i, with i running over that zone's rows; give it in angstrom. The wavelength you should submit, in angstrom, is 4614.14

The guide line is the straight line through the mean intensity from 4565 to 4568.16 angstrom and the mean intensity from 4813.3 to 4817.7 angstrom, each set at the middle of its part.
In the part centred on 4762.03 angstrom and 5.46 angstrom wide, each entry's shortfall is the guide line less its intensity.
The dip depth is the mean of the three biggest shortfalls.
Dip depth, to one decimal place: 1.5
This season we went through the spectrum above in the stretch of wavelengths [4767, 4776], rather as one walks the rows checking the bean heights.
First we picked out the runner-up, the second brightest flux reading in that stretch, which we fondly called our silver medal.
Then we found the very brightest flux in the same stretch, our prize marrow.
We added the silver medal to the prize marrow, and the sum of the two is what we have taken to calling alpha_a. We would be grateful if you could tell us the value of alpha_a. 51.3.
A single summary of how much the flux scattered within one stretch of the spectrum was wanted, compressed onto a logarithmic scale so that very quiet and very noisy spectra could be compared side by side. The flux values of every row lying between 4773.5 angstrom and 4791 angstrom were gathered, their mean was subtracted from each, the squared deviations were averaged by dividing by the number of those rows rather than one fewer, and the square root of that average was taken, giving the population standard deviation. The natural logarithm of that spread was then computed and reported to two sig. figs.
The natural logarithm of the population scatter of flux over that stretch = 0.59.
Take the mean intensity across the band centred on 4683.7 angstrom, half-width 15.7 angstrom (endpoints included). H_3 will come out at 24.9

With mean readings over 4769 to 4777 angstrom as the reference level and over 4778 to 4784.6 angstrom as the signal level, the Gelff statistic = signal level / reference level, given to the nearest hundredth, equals 1.08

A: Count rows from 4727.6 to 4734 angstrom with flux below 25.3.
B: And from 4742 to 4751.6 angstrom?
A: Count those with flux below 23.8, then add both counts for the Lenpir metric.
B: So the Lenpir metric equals 8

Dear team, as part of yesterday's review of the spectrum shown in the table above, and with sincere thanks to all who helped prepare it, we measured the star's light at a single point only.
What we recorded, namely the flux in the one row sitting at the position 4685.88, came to 28.2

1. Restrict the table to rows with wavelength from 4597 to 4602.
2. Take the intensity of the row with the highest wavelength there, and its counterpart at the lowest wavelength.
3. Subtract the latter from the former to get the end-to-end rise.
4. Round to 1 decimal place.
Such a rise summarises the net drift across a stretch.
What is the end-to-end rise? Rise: -3.7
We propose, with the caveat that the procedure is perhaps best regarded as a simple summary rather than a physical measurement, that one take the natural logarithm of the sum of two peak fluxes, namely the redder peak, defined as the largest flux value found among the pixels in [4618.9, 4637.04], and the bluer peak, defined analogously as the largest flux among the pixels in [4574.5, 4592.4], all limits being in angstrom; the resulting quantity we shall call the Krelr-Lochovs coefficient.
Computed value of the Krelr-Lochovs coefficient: 4.09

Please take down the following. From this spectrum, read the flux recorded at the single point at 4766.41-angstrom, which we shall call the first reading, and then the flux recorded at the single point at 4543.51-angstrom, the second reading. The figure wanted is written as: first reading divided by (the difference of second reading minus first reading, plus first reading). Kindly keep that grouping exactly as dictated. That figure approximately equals 1.23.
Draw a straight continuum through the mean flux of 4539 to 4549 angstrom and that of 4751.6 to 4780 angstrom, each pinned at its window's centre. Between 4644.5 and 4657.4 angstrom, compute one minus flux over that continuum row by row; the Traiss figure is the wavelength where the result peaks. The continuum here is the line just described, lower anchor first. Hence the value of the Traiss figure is 4649.34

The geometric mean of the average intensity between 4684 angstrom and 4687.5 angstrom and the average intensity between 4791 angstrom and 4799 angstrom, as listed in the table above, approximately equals 25.7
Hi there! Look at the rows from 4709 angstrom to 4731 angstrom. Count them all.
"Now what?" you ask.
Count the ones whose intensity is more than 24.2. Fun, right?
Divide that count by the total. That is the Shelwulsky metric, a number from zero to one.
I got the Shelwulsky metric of 0.45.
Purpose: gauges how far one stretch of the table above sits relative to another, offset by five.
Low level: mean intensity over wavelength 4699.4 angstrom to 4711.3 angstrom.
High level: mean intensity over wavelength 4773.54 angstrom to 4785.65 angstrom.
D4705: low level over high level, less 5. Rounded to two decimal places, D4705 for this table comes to -4.03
